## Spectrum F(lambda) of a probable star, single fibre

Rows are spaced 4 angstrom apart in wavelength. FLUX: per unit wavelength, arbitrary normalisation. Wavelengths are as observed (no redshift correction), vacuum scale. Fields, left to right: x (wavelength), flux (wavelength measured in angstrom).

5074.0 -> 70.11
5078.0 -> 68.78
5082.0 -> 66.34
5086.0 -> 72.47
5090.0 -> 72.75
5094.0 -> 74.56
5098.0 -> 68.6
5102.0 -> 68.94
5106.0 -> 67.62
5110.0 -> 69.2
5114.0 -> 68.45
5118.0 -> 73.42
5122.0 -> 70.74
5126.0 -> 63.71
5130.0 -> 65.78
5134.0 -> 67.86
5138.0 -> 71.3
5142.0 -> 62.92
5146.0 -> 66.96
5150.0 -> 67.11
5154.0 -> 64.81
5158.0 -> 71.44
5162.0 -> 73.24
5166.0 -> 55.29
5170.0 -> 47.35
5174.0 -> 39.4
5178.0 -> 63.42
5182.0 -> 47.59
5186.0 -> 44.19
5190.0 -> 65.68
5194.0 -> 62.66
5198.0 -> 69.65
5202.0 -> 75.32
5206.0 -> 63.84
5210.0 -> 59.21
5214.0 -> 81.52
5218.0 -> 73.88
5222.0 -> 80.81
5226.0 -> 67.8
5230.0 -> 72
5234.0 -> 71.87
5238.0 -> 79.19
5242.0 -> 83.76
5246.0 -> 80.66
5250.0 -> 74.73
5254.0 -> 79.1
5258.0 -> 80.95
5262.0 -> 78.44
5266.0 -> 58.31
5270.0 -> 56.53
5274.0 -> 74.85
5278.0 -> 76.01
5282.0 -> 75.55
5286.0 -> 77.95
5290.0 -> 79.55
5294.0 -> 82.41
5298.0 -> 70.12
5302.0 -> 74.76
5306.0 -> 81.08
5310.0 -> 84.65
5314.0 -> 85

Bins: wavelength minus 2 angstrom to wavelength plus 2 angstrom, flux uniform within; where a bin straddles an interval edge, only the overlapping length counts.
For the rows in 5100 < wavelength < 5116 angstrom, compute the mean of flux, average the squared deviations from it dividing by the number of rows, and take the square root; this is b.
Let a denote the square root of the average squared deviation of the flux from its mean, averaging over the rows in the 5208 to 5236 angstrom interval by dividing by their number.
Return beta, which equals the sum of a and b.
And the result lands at 8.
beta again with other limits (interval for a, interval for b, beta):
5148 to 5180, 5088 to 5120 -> 14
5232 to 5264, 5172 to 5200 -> 15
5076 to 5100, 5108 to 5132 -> 6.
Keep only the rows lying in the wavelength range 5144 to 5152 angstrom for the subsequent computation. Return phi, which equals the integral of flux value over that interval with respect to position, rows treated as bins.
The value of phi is 536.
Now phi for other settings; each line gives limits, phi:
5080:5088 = 555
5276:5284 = 606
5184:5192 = 439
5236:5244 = 652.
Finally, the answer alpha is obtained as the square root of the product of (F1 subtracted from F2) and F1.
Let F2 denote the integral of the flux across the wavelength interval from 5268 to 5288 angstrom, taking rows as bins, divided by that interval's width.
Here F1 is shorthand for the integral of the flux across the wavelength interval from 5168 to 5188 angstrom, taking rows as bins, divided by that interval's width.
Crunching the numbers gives 33.9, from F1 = 48.4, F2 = 72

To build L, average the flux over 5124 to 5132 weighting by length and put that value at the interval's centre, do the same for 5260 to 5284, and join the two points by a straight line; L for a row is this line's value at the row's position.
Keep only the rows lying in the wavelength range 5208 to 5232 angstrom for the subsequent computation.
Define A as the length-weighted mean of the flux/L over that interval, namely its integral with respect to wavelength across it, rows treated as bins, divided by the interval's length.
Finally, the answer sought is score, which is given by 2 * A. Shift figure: 2.13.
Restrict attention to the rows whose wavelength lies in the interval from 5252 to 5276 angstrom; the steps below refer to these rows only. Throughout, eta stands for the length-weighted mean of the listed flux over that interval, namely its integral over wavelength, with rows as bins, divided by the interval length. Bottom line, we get 71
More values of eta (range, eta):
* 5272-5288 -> 76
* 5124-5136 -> 66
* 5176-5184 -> 56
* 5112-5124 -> 71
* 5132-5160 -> 67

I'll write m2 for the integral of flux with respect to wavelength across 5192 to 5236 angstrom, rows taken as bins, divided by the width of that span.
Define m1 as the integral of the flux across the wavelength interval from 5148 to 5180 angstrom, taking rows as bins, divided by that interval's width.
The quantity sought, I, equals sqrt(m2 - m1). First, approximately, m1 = 60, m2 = 71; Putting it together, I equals 3.2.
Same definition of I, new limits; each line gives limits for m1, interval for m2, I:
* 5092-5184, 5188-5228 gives 2.3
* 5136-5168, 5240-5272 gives 2.7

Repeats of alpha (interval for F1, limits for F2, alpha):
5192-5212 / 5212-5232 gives 24.5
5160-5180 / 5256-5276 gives 28.0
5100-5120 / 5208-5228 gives 14.7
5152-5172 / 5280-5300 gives 30.3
